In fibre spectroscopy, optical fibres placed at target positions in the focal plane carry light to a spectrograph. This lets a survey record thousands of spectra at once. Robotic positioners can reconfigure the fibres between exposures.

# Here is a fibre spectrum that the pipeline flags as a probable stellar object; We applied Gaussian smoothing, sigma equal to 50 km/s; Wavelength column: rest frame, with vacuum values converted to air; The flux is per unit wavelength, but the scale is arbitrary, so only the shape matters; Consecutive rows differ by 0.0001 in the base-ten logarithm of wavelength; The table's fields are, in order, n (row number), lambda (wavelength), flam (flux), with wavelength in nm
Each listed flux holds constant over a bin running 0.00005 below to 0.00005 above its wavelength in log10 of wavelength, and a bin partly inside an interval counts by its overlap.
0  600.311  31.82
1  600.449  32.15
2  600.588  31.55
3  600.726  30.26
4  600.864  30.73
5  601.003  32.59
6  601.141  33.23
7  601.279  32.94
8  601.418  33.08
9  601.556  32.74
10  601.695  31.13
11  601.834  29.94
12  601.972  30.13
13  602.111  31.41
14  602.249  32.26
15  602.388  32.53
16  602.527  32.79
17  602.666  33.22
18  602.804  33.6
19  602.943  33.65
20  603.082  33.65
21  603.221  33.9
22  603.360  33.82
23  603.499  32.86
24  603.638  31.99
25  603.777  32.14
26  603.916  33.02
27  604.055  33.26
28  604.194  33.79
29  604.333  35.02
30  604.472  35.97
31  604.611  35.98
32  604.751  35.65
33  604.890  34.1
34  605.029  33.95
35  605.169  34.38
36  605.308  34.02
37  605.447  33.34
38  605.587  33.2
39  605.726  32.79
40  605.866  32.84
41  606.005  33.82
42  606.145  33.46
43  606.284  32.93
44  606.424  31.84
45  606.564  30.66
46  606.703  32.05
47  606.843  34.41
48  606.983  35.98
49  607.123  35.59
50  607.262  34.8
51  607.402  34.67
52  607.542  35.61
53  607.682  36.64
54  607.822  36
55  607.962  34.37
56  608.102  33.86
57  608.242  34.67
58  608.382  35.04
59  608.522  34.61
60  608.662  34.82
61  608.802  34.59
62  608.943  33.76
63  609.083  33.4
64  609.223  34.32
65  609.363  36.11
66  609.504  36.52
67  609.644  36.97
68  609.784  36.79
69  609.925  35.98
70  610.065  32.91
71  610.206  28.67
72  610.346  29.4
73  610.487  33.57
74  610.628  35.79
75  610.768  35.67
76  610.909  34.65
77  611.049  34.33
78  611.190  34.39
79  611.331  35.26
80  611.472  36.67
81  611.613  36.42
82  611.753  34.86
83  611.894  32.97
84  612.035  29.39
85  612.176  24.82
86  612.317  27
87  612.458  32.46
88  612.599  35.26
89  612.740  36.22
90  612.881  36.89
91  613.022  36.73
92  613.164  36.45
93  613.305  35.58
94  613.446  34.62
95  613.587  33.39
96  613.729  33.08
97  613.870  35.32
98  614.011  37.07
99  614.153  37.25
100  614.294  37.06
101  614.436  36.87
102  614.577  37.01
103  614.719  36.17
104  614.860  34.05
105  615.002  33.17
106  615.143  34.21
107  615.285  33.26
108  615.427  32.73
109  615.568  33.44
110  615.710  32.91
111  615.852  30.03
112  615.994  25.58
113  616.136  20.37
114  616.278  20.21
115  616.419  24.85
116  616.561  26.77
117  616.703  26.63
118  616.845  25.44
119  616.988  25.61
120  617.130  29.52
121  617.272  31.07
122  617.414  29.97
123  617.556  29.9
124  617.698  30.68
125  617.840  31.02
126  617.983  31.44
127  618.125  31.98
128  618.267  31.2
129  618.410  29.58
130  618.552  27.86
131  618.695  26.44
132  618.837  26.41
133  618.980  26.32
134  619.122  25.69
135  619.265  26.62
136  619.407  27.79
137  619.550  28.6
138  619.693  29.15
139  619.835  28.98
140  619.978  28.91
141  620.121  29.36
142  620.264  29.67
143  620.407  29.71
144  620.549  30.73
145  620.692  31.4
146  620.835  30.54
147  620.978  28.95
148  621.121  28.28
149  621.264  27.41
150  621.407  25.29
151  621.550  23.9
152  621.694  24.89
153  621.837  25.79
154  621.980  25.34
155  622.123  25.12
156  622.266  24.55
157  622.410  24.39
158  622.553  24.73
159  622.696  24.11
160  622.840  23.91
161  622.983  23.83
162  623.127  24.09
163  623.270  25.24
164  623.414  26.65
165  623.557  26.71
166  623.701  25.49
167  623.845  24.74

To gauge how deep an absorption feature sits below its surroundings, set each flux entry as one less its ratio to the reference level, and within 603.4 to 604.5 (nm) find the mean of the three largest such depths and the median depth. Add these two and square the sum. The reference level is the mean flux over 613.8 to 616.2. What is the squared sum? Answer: 0.001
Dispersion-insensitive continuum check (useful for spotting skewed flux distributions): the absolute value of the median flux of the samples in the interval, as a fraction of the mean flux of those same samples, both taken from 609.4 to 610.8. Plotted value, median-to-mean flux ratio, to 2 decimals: 1.04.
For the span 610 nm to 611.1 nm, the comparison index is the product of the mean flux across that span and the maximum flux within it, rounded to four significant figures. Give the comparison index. 1185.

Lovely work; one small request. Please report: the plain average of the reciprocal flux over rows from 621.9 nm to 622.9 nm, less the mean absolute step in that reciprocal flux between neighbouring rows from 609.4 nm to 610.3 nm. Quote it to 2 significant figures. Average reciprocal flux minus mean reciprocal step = 0.039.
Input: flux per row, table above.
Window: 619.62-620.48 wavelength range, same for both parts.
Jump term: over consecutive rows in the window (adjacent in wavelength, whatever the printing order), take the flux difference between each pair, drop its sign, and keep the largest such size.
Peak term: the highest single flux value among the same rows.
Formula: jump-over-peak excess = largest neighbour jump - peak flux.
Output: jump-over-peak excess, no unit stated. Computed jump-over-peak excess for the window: -29.3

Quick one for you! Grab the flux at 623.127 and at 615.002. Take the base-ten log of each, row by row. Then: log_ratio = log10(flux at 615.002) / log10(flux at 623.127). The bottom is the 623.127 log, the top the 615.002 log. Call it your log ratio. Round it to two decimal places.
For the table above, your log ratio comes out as 1.10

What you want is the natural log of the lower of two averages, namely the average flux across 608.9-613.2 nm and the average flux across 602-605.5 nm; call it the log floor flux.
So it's 3.51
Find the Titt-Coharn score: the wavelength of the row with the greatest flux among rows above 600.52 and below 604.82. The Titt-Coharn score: 604.611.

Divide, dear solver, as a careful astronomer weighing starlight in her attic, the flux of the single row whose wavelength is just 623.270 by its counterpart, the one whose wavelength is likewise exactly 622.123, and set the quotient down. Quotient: 1.00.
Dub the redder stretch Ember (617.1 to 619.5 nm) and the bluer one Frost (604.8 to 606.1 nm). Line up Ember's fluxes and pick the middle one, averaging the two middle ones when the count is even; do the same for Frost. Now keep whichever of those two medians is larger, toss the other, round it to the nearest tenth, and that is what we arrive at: 33.8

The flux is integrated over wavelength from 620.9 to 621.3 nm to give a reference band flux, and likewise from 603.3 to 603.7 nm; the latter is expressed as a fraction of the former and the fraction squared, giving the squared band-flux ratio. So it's 1.3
